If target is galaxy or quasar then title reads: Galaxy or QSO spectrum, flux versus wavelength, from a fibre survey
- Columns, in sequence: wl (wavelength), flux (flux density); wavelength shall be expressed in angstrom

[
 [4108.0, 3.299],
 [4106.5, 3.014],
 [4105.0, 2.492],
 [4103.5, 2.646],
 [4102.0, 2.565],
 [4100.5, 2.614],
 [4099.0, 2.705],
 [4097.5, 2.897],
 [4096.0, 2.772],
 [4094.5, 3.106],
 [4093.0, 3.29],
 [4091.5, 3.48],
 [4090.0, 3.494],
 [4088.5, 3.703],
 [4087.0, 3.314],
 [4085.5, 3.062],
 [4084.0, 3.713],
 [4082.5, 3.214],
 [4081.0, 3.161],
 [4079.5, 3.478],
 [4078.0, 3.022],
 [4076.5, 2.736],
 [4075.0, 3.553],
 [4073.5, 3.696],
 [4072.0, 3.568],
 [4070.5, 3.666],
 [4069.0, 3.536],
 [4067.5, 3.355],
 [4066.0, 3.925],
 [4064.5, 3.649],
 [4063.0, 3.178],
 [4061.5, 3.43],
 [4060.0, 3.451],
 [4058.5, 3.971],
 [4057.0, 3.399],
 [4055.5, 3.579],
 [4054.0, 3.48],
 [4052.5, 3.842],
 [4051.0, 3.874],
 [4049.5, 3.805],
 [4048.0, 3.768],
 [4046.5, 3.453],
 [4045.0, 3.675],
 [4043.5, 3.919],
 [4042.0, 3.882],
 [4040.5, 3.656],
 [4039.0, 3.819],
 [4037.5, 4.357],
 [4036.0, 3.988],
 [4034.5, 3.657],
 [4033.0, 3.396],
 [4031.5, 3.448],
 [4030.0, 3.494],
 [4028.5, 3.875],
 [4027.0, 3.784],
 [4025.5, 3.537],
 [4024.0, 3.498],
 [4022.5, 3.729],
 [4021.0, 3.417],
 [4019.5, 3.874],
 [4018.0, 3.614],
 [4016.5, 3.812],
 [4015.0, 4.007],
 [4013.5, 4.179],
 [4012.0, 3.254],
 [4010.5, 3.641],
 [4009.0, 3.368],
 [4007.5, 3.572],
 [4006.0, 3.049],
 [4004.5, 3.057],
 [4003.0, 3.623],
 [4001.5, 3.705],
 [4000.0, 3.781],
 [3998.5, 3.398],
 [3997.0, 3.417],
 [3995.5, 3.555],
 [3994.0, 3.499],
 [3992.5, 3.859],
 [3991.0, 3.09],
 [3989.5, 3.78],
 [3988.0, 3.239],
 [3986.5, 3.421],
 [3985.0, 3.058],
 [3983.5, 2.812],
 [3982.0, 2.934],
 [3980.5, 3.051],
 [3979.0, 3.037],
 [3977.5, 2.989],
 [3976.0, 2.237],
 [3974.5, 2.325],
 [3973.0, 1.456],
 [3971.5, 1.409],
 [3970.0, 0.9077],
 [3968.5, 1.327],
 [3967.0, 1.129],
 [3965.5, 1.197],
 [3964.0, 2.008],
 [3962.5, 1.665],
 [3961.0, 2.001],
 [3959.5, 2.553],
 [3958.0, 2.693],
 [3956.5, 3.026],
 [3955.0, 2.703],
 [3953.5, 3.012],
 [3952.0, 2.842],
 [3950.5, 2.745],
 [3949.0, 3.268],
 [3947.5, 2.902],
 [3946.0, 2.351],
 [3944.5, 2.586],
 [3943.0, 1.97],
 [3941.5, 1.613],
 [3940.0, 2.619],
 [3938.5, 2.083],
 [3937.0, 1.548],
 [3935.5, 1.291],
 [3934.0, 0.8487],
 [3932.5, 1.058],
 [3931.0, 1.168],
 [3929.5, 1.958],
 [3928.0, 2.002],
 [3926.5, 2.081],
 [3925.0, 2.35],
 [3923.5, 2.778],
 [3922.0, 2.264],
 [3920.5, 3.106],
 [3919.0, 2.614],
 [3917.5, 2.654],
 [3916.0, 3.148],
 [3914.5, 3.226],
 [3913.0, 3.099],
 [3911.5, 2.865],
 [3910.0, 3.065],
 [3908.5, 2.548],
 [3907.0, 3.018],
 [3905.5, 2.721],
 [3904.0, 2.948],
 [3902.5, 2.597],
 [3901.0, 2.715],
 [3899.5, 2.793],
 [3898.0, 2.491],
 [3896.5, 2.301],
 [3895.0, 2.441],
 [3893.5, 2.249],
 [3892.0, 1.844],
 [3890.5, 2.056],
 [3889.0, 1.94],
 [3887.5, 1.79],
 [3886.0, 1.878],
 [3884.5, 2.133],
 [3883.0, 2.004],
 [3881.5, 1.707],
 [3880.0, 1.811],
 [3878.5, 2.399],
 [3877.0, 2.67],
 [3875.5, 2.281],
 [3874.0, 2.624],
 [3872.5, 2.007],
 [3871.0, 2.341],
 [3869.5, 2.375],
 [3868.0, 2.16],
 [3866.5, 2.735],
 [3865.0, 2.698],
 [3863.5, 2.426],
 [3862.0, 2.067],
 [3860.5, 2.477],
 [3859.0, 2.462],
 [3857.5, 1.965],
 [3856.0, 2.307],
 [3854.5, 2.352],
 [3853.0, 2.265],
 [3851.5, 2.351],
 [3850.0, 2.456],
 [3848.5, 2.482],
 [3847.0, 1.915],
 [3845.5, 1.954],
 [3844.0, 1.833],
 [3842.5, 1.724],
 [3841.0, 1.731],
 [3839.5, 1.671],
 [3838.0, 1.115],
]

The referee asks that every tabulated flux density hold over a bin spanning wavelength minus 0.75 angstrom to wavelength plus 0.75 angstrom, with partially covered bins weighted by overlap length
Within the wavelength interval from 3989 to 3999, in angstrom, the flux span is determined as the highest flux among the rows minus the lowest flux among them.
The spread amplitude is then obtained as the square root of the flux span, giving 0.88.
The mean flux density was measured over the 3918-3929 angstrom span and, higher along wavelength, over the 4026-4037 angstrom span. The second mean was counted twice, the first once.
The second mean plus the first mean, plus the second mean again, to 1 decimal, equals 9.8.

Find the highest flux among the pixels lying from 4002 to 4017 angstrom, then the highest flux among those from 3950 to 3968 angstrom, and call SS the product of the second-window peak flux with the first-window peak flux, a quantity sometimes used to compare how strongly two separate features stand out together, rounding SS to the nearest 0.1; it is 12.6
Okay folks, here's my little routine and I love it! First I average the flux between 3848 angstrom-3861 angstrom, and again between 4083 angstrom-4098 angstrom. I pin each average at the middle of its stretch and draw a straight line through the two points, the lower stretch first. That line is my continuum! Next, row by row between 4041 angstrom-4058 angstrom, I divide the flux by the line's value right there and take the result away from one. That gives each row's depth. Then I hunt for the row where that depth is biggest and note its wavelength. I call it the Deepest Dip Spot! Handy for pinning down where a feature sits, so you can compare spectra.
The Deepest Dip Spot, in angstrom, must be 4057.0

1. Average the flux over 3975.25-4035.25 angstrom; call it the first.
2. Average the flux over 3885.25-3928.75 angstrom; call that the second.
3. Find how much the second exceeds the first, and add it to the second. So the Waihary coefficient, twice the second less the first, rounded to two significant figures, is 1.6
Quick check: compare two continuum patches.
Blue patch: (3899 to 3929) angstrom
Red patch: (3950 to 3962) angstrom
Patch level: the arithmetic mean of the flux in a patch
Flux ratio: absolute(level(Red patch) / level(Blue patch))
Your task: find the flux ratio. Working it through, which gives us 1.0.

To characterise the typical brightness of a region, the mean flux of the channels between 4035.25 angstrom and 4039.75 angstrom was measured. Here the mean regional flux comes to 4.1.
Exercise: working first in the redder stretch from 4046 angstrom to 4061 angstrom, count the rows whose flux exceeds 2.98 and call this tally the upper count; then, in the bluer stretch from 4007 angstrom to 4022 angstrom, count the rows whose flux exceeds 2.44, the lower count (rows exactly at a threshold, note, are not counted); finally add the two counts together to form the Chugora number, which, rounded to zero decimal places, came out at 20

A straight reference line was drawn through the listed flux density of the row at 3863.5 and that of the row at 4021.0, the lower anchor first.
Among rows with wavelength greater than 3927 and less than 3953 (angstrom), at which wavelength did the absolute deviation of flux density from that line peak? 3934.0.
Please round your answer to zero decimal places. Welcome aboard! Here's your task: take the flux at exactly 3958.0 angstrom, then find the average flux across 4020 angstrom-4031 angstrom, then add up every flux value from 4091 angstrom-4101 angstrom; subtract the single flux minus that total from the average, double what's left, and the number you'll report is 44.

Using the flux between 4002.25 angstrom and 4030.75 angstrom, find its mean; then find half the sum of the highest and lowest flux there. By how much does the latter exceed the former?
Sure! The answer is 0.01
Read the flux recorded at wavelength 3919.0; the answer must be 2.614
